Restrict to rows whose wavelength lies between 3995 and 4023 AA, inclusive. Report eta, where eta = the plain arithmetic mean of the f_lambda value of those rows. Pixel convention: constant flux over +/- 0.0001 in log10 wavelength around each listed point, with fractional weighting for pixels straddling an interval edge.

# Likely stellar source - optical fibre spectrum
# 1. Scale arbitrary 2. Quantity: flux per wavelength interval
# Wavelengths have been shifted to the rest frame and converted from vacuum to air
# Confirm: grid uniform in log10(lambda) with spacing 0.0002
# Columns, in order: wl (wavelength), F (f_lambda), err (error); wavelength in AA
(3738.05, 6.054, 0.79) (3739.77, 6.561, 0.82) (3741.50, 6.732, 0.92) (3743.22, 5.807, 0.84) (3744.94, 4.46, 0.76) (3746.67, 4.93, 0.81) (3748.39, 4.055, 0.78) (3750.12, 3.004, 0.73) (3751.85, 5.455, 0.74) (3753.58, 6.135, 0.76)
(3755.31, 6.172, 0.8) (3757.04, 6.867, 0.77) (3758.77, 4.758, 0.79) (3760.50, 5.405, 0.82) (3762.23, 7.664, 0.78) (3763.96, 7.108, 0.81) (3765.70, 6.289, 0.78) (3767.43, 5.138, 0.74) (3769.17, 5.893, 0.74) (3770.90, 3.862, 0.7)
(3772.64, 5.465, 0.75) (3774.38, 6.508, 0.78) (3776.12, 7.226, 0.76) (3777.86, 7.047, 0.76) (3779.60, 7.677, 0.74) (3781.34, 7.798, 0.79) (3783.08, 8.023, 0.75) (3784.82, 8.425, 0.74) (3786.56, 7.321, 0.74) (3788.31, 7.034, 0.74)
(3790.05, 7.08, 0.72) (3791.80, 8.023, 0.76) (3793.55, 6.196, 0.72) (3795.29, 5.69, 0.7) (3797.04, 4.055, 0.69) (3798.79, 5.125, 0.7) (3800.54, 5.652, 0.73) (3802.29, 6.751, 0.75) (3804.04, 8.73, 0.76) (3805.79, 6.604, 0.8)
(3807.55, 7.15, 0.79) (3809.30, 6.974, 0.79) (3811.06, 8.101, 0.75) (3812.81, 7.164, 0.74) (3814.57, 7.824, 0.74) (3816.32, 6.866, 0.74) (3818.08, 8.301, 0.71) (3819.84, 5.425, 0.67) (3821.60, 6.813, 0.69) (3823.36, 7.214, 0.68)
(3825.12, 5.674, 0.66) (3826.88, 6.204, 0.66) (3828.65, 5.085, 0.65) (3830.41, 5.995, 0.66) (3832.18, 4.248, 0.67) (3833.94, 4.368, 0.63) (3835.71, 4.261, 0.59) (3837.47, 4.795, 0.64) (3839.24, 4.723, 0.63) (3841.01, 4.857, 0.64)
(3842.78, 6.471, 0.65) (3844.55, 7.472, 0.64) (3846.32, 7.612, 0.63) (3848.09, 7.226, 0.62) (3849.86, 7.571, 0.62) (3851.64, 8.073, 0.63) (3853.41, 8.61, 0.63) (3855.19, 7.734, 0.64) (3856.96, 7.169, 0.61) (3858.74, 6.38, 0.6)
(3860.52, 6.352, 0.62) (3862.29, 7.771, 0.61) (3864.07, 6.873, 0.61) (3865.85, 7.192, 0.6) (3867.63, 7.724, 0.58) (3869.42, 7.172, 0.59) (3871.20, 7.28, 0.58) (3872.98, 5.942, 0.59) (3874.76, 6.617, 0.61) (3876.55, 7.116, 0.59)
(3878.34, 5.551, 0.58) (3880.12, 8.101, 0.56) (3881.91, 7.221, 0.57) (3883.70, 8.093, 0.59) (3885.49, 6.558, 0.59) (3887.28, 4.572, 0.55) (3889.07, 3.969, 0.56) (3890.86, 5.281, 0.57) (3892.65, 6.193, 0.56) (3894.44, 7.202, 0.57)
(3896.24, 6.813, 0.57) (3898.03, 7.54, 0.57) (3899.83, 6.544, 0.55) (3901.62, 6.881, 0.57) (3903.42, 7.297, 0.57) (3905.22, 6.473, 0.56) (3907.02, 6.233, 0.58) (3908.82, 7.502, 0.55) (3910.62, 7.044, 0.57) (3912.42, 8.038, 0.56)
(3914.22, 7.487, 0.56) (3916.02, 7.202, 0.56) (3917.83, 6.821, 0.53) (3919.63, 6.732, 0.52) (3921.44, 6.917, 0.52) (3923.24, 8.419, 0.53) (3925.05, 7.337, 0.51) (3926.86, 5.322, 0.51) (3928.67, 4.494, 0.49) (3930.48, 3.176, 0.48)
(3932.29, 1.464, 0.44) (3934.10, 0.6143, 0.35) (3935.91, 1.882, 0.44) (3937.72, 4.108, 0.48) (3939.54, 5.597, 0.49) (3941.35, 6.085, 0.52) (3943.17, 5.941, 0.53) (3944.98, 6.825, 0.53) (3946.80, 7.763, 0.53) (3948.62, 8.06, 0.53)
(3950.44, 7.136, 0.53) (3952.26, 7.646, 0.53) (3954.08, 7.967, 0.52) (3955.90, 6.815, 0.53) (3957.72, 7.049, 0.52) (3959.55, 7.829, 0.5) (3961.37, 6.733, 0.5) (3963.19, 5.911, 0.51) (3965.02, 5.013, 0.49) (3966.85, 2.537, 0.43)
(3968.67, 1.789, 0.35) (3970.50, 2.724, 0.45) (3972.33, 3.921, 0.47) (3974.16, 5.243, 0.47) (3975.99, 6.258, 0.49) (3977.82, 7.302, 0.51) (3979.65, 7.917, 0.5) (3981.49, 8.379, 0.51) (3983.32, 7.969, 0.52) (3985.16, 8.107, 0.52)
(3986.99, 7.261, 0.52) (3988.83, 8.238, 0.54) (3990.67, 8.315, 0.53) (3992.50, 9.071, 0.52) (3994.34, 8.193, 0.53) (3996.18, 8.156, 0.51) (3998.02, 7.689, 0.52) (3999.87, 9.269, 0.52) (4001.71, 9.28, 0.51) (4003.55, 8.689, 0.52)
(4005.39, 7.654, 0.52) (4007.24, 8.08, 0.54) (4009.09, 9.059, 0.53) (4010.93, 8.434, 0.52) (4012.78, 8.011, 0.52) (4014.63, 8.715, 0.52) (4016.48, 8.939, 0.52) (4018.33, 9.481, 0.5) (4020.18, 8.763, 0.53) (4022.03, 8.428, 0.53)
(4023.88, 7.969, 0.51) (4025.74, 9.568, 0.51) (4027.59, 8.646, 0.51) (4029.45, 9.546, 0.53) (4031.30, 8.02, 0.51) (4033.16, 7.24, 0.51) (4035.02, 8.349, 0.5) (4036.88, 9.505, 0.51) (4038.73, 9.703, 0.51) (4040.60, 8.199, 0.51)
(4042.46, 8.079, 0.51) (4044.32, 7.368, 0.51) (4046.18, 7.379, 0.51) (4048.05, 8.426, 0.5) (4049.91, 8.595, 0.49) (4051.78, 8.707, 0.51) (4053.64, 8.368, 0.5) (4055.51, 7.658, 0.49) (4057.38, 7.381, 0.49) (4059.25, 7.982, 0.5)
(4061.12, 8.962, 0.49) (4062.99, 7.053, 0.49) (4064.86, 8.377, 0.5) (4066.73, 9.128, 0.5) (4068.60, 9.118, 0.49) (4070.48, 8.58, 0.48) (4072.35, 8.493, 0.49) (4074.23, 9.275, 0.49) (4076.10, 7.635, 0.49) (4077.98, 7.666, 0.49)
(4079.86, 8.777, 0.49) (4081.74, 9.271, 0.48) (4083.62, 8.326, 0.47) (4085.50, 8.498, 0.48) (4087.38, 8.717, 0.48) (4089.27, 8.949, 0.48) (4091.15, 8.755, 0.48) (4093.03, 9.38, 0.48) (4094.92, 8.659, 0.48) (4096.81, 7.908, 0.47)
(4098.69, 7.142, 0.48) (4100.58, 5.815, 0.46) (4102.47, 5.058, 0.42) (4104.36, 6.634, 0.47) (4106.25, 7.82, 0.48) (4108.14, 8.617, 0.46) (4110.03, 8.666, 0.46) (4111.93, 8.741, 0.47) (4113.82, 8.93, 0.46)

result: 8.58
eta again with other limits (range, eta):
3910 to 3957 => 6.03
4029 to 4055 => 8.39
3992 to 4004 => 8.62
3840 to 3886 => 7.11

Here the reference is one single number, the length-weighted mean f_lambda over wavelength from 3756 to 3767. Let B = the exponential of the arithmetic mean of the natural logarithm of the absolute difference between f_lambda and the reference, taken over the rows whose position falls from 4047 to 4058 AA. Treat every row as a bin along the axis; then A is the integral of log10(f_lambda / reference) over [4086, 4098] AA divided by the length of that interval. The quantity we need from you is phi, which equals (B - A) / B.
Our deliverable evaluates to 0.92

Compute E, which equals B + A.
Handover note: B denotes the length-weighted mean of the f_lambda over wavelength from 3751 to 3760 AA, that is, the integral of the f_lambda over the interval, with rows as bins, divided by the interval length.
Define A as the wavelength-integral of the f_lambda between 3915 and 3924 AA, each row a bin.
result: 71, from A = 65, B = 6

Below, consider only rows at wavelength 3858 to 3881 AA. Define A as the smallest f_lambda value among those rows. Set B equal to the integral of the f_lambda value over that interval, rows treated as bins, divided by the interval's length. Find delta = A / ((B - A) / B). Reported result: 28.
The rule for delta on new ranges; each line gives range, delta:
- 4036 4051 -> 60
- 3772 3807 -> 10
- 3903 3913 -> 53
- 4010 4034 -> 46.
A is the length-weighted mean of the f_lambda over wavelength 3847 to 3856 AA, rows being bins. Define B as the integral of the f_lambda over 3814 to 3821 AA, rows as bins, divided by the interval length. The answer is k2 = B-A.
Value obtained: -0.8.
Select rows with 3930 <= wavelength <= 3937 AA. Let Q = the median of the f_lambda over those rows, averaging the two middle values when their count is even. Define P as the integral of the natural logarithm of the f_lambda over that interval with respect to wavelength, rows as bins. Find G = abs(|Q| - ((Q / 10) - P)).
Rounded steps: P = 2.8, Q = 1.7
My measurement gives 4.3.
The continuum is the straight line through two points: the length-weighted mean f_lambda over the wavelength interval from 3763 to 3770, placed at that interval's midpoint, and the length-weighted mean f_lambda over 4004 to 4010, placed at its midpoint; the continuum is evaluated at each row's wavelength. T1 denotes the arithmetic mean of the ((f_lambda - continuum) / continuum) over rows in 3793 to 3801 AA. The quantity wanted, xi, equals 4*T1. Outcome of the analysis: -0.7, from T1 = -0.17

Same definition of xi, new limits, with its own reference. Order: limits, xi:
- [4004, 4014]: 0.0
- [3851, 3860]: 0.4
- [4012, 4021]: 0.2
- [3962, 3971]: -2.2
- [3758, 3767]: 0.1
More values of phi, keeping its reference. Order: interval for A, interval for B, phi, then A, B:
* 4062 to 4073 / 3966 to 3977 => 0.91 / 0.13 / 1.4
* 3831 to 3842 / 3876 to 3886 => 1.16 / -0.14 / 0.9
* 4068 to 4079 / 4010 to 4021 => 0.95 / 0.13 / 2.4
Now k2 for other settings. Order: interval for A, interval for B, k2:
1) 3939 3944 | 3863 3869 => 1.4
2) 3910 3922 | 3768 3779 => -1.2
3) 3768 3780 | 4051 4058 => 1.9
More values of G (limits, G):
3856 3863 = 19.6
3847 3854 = 21.4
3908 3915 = 20.9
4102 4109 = 20.2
